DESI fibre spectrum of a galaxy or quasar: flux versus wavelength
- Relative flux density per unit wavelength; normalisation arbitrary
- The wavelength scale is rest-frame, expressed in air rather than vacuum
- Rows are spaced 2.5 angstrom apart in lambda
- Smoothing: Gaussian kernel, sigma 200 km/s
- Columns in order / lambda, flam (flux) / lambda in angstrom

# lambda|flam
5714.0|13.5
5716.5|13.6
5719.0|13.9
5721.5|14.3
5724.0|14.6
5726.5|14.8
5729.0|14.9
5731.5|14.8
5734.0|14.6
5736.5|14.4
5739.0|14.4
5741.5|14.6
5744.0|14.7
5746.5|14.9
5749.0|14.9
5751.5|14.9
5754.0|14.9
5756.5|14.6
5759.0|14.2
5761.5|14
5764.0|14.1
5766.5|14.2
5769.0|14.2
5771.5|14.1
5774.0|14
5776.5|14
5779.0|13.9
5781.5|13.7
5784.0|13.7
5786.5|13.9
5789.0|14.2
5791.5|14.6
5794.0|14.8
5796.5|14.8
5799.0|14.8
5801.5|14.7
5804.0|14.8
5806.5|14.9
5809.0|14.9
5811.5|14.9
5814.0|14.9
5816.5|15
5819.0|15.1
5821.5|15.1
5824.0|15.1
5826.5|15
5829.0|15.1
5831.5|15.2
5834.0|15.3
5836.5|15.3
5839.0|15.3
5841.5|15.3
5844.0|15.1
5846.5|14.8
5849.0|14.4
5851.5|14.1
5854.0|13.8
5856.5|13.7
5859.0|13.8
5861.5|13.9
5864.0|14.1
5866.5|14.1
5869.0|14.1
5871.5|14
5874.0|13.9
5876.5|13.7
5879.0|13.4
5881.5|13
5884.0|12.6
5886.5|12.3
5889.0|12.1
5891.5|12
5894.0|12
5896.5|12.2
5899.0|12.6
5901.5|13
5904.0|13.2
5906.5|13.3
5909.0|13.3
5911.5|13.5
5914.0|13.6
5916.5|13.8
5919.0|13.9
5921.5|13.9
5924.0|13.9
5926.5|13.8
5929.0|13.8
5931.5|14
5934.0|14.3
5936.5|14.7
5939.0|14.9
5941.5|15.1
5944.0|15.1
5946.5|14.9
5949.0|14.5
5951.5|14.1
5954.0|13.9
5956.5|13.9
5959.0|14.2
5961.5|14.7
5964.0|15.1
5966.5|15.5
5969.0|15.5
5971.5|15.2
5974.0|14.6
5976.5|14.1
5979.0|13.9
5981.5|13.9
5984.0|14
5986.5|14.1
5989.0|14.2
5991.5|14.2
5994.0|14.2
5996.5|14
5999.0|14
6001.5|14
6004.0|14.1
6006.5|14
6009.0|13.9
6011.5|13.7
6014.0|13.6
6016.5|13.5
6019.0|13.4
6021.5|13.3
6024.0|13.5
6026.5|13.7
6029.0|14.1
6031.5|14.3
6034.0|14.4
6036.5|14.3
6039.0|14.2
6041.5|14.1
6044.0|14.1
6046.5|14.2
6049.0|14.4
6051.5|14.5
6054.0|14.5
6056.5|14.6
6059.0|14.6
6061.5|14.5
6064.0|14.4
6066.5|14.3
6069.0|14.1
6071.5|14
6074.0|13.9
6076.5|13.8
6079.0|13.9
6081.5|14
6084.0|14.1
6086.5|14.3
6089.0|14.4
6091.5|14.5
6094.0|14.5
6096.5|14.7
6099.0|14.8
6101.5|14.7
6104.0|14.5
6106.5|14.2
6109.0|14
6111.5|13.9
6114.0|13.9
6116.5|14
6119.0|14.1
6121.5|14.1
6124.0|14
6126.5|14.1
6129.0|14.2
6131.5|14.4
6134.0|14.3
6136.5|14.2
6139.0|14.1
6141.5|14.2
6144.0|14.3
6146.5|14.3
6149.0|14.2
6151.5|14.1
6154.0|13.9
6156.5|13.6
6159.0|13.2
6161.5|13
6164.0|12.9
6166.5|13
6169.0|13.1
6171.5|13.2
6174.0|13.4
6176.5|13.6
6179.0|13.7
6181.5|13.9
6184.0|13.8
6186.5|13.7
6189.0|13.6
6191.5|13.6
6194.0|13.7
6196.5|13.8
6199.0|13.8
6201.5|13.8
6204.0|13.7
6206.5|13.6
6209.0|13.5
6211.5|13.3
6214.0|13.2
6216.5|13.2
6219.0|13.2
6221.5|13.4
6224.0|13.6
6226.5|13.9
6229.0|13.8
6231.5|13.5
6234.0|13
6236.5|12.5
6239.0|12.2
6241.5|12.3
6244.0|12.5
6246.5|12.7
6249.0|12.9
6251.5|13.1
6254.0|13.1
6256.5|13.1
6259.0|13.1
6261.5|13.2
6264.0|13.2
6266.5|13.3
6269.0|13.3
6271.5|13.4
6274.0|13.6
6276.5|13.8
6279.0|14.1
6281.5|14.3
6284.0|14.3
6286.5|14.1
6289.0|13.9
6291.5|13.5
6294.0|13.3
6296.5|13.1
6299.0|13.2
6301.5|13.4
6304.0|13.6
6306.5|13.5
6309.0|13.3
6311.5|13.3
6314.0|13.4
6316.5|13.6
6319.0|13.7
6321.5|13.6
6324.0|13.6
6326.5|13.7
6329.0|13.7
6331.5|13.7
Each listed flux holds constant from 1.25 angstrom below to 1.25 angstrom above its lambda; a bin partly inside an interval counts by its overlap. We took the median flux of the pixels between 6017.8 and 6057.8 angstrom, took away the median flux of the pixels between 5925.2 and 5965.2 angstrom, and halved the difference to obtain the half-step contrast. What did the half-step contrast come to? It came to -0.10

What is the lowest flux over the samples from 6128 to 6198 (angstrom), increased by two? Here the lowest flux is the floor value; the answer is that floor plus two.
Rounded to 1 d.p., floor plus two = 14.9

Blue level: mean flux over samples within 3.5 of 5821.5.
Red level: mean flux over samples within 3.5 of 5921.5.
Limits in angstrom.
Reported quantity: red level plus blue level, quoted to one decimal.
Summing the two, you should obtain 29.0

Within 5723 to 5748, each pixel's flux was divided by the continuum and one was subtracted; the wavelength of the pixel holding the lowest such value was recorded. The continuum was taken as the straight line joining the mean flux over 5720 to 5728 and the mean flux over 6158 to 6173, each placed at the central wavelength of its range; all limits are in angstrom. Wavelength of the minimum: 5736.5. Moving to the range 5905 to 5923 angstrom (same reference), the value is 5906.5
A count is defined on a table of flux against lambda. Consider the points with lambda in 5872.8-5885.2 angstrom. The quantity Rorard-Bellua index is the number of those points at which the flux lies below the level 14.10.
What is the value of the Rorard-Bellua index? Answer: 5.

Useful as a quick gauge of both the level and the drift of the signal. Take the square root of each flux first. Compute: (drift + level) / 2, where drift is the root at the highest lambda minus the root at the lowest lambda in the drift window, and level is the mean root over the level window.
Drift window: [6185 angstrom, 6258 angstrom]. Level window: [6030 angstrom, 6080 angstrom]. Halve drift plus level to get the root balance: 1.85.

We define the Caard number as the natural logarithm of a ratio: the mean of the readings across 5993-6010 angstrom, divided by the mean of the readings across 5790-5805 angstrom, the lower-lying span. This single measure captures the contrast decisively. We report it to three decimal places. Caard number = -0.050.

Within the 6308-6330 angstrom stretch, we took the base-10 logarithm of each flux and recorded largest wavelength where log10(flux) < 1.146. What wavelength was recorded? 6329.0 angstrom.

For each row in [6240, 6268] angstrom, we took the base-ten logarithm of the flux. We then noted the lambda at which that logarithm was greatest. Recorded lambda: 6266.5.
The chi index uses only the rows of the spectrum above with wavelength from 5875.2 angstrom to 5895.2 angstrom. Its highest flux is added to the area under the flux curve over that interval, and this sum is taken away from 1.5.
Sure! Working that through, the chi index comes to -265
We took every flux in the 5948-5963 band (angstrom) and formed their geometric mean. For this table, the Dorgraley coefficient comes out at 14.2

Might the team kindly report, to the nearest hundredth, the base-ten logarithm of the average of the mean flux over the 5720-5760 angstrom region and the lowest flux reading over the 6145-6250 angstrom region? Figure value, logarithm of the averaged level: 1.13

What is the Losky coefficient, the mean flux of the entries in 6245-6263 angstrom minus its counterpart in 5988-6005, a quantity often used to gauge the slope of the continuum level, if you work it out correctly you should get -1.07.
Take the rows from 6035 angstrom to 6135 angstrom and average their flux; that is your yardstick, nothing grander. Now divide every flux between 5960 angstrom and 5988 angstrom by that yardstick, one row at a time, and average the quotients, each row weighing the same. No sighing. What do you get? 1.02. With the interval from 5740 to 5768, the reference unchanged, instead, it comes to 1.02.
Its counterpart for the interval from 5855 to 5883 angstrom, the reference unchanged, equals 0.97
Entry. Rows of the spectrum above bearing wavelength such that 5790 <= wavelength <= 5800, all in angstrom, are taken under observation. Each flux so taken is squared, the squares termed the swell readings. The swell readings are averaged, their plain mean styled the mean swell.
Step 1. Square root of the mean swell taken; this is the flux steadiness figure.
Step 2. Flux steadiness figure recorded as 14.8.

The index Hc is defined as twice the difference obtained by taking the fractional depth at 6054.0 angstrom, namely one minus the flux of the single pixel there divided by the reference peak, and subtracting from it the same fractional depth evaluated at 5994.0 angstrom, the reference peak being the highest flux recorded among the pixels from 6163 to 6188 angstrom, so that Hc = -0.043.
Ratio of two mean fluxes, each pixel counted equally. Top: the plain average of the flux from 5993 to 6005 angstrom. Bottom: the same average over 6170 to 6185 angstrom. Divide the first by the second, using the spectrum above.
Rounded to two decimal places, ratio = 1.03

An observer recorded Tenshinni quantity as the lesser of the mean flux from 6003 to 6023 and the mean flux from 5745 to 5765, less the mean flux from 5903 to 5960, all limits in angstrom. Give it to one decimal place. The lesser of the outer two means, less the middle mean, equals -0.4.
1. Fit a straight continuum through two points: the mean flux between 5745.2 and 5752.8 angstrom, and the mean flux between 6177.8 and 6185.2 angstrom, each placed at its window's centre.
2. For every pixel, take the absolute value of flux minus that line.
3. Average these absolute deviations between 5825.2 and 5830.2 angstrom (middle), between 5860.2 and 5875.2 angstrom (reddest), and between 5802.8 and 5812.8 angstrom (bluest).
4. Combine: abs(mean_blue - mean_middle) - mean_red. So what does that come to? -0.36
